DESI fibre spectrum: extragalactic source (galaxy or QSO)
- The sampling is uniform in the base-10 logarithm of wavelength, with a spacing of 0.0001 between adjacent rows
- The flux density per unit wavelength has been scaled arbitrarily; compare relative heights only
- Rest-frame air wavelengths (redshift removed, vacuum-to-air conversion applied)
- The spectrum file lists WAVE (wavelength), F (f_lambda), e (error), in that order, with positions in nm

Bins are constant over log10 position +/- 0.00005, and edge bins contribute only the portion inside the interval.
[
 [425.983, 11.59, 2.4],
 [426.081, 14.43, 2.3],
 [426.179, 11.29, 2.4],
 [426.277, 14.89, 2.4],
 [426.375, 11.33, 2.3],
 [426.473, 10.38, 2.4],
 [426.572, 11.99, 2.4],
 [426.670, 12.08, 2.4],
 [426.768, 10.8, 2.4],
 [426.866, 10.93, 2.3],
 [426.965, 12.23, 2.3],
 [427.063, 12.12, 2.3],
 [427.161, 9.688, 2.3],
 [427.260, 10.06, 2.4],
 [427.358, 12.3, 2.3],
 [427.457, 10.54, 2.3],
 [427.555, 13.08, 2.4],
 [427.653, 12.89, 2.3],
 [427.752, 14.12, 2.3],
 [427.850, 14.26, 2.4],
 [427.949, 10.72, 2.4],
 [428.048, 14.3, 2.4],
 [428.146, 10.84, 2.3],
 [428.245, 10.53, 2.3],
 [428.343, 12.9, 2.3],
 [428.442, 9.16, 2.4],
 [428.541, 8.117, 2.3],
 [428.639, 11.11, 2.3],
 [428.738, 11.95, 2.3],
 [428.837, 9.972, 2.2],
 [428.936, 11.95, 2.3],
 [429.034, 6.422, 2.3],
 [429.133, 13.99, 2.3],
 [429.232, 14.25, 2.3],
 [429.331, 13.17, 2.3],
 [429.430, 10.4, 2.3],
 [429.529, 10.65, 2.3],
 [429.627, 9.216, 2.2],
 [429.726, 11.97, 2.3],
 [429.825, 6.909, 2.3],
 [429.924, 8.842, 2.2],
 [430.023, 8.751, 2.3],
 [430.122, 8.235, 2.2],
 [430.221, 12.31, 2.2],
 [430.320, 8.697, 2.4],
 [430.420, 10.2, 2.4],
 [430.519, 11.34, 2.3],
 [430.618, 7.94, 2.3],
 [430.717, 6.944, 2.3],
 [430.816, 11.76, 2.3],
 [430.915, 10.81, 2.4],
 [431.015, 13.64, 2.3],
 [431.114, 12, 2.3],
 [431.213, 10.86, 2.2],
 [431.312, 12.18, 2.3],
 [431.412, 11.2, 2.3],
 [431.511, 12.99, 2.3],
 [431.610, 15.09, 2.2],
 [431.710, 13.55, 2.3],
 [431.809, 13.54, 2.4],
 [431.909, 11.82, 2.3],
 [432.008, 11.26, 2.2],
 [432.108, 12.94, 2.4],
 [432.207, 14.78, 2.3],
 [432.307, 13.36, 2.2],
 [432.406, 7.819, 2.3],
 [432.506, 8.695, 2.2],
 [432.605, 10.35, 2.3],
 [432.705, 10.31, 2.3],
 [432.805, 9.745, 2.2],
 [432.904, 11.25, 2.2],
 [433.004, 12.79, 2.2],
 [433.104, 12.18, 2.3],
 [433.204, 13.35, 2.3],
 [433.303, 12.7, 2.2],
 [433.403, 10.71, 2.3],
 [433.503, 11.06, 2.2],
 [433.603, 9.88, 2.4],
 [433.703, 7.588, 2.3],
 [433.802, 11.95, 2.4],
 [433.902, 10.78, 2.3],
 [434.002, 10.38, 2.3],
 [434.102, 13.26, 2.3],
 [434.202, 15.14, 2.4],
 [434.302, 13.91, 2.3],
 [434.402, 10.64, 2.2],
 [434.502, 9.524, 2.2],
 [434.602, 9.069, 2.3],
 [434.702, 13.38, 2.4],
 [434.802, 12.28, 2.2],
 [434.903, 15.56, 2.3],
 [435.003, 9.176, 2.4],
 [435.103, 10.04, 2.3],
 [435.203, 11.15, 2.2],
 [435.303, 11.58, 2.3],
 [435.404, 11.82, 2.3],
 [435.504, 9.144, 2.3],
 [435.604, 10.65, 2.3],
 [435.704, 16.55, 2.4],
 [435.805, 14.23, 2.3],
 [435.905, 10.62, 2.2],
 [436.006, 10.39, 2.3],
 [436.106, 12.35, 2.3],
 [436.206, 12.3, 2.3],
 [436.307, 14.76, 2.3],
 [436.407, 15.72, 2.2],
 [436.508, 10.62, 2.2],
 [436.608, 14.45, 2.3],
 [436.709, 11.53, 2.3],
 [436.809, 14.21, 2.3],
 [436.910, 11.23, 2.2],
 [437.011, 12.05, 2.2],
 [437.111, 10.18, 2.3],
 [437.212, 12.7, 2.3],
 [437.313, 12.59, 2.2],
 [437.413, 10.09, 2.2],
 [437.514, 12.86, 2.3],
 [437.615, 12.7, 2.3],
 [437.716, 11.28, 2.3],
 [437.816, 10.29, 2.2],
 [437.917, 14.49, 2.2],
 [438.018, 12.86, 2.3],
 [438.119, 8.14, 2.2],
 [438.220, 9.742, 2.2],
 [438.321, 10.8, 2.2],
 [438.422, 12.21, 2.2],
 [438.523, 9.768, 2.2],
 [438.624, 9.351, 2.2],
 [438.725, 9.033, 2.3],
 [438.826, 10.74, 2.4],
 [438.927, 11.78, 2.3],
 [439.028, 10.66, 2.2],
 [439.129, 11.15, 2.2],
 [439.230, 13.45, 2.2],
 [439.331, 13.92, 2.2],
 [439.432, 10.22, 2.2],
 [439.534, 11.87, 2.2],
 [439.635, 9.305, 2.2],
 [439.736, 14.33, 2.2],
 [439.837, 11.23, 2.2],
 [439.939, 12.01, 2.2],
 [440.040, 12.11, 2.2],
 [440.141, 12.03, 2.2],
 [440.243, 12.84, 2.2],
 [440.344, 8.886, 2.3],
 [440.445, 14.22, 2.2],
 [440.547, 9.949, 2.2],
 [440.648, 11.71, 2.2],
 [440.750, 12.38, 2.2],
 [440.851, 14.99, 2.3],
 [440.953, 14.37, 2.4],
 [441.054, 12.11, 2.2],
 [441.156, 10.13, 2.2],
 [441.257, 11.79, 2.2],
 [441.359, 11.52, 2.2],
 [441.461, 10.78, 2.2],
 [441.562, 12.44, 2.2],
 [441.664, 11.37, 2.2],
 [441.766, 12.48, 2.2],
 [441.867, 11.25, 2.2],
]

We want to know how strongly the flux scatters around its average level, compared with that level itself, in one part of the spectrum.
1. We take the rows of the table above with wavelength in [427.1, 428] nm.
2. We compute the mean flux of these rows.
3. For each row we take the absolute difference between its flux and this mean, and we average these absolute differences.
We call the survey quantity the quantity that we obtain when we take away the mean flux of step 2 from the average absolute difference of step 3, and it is -10.4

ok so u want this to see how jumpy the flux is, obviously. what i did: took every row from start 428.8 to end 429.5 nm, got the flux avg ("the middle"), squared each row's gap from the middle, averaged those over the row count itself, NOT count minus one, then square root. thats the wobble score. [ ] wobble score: 2.6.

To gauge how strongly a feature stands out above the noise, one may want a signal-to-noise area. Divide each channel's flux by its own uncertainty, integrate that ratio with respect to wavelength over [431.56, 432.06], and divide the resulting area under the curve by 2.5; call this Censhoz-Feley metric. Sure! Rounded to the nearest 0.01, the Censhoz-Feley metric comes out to 1.14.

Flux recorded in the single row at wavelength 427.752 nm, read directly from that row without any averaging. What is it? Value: 14.12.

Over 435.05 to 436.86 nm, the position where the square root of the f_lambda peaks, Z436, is 435.704 nm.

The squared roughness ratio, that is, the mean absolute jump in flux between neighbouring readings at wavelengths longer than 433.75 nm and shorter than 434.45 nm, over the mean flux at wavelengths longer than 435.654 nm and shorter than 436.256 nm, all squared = 0.0201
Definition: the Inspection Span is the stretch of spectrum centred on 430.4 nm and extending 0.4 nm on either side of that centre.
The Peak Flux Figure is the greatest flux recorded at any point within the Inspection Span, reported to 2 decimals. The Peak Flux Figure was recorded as 12.31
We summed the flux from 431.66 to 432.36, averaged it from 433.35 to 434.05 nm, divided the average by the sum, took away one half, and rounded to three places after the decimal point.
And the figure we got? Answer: -0.387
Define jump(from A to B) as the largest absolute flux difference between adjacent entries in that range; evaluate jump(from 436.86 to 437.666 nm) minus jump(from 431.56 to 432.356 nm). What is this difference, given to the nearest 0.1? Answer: 0.9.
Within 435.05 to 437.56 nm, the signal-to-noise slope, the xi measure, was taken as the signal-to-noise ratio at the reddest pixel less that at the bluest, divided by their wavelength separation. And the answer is 0.51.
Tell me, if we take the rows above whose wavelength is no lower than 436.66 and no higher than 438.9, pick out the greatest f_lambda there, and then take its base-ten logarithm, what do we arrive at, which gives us 1.161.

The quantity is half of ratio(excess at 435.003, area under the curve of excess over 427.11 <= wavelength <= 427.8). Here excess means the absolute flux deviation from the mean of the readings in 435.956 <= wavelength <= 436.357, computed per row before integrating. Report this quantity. 1.7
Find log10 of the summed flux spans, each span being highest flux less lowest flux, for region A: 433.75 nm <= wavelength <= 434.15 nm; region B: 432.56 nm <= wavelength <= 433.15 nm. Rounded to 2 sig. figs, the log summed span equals 0.77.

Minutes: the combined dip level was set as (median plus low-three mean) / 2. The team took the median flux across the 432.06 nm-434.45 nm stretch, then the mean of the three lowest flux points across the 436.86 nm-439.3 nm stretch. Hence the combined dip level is 10.00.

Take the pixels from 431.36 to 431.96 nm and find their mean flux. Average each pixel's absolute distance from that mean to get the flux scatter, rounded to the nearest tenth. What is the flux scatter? 1.0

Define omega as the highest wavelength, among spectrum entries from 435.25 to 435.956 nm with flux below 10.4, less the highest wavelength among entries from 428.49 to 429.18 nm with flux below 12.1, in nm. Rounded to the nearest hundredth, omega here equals 6.47 nm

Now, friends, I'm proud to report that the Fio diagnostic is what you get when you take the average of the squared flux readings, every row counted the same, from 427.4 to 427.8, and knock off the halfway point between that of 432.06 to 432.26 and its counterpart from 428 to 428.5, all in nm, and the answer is -3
